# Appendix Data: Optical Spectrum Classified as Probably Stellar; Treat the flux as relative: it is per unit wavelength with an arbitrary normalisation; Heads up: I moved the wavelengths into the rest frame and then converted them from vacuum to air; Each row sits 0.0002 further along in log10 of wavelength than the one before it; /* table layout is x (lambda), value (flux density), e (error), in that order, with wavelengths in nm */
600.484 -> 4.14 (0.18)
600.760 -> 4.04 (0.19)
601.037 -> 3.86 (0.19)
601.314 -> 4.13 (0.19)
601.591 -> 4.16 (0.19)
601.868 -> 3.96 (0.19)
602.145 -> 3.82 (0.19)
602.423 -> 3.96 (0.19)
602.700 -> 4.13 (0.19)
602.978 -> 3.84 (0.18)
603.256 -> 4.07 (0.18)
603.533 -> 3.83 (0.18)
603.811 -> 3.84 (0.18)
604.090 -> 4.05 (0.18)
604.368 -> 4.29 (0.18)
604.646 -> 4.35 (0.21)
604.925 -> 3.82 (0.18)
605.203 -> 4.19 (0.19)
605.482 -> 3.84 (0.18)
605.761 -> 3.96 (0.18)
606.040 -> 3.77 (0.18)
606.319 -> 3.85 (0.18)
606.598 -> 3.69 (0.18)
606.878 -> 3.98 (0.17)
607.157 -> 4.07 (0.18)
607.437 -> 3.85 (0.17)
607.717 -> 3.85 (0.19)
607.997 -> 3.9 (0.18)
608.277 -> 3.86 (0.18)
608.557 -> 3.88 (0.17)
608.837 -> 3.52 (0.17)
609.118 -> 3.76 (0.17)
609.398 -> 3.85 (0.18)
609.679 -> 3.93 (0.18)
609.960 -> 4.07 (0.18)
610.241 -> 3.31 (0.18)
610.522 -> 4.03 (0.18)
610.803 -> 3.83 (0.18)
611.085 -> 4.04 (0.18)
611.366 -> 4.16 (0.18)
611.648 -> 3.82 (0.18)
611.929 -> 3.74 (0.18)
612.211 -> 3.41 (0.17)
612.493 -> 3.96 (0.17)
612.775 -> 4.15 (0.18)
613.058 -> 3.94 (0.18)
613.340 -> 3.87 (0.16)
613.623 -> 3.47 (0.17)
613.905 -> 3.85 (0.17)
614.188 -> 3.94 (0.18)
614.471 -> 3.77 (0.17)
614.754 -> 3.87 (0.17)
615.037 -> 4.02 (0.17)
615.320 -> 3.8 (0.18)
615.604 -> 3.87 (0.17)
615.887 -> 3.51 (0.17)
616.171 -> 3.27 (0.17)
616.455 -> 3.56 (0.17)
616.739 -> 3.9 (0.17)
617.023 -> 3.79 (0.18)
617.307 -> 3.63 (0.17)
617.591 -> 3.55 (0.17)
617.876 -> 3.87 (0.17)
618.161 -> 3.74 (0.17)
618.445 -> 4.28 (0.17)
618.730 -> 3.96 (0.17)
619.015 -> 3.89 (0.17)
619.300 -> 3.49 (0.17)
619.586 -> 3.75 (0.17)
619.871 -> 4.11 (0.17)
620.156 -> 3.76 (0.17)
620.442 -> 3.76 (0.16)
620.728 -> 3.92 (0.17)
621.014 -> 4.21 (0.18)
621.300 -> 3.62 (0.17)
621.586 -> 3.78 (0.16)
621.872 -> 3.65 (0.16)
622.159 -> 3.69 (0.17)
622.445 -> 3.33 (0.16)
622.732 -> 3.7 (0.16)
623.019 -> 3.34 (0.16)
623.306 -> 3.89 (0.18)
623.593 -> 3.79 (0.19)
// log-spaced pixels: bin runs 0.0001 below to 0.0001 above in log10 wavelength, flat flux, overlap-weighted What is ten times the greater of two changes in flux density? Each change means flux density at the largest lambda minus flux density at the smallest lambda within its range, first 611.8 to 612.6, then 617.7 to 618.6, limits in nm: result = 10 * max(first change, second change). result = 4.1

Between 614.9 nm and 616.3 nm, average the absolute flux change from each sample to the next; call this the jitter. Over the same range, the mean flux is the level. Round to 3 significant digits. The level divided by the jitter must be 16.6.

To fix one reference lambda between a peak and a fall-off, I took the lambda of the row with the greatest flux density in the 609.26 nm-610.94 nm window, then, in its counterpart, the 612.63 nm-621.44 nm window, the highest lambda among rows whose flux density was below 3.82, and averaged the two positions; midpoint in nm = 615.63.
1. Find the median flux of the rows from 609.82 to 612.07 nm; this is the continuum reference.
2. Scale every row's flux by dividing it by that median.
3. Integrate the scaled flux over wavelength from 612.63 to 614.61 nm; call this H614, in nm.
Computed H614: 1.94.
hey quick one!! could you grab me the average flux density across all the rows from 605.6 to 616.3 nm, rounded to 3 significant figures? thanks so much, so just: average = 3.83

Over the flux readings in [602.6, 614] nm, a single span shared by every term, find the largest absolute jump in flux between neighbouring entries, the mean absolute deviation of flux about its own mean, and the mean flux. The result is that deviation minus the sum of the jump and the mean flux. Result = -4.50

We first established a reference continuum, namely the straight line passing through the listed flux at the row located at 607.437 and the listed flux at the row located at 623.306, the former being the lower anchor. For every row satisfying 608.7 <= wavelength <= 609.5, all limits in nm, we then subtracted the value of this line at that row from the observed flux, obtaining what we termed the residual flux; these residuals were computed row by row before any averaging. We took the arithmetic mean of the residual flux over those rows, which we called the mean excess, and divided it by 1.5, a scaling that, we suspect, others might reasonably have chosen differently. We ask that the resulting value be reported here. -0.10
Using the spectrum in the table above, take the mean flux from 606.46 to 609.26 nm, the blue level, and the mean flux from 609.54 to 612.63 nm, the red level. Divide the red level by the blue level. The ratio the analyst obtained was 1.00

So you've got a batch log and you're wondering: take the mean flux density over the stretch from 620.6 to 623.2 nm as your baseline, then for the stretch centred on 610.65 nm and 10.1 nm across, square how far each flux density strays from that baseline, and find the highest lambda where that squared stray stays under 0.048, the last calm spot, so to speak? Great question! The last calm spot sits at 615.604 nm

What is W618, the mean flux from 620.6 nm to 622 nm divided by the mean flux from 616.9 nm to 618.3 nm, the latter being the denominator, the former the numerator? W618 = 1.03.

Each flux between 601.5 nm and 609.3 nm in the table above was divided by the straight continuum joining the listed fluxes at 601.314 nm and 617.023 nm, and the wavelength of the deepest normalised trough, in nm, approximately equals 608.837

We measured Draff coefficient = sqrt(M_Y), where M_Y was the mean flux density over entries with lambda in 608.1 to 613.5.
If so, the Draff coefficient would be 1.962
